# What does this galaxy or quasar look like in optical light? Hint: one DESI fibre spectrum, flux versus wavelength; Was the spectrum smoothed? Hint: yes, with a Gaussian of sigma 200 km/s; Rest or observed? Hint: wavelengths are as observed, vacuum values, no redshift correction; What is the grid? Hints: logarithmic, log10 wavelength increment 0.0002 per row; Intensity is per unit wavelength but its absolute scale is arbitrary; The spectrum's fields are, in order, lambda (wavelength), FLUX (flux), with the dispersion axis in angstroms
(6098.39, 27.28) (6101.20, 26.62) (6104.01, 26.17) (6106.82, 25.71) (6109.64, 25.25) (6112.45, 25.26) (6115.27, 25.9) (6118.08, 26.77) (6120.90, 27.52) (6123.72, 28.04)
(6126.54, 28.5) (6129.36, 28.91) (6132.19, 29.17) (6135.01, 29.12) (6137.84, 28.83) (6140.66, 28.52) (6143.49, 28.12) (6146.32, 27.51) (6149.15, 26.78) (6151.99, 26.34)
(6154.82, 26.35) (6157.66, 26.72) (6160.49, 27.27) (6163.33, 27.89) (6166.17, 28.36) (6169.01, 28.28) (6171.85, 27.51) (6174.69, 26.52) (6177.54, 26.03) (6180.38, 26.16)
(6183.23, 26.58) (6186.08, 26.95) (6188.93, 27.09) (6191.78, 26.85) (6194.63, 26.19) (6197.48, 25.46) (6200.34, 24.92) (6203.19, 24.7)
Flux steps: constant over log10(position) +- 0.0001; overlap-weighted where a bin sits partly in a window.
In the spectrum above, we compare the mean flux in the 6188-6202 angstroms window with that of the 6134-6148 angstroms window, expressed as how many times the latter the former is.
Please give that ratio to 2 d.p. 0.92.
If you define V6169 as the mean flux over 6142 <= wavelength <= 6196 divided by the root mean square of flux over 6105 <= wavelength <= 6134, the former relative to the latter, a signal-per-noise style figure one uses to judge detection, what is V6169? 0.996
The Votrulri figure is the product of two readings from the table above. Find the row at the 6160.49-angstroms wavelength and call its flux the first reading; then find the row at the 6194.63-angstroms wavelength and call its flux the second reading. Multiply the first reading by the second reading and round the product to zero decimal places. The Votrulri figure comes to 714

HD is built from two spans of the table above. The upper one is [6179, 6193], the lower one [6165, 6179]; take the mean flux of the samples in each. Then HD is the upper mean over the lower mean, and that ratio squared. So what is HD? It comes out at 0.96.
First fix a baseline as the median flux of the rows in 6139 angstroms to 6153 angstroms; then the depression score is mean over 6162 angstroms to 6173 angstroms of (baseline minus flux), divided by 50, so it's -0.010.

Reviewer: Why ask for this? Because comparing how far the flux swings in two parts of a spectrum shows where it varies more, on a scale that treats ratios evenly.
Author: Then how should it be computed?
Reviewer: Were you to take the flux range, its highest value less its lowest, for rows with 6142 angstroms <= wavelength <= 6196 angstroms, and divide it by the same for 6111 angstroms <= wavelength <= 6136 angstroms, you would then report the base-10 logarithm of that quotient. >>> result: -0.22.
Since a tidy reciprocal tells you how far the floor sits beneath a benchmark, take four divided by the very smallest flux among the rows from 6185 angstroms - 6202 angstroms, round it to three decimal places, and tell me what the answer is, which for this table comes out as 0.161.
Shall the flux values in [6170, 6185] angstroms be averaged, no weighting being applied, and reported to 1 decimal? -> 26.6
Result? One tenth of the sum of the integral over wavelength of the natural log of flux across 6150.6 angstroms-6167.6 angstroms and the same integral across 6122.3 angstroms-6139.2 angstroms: 11.3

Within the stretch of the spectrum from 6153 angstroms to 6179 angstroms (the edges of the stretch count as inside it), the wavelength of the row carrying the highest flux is 6166.17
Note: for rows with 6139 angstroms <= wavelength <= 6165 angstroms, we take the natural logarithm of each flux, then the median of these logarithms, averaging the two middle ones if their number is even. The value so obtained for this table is 3.31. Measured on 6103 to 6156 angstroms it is 3.31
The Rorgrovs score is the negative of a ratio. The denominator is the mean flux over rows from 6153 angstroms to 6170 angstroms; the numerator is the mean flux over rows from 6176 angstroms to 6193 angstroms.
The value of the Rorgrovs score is -0.97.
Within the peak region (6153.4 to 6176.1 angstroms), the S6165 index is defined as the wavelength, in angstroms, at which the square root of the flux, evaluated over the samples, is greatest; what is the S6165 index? 6166.17 angstroms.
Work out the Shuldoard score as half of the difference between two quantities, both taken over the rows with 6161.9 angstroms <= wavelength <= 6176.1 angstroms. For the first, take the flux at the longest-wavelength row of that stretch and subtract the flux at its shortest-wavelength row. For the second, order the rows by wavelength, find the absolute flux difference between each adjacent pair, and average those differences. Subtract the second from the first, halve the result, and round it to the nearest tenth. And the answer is -1.0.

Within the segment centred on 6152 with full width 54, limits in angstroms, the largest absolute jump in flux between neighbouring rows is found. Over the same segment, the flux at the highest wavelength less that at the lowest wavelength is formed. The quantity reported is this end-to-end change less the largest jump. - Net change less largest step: -3.5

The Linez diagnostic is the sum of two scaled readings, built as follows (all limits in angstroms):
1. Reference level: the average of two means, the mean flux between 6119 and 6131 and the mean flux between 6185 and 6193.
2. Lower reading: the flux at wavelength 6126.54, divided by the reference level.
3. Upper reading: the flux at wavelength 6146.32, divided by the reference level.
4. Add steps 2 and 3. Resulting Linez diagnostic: 2.03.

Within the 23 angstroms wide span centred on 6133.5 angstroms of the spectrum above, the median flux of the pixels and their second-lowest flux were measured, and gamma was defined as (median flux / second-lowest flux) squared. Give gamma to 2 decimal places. 1.04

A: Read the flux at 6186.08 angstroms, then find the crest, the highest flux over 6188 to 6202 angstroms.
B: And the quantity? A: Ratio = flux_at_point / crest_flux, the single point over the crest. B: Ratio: 0.99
